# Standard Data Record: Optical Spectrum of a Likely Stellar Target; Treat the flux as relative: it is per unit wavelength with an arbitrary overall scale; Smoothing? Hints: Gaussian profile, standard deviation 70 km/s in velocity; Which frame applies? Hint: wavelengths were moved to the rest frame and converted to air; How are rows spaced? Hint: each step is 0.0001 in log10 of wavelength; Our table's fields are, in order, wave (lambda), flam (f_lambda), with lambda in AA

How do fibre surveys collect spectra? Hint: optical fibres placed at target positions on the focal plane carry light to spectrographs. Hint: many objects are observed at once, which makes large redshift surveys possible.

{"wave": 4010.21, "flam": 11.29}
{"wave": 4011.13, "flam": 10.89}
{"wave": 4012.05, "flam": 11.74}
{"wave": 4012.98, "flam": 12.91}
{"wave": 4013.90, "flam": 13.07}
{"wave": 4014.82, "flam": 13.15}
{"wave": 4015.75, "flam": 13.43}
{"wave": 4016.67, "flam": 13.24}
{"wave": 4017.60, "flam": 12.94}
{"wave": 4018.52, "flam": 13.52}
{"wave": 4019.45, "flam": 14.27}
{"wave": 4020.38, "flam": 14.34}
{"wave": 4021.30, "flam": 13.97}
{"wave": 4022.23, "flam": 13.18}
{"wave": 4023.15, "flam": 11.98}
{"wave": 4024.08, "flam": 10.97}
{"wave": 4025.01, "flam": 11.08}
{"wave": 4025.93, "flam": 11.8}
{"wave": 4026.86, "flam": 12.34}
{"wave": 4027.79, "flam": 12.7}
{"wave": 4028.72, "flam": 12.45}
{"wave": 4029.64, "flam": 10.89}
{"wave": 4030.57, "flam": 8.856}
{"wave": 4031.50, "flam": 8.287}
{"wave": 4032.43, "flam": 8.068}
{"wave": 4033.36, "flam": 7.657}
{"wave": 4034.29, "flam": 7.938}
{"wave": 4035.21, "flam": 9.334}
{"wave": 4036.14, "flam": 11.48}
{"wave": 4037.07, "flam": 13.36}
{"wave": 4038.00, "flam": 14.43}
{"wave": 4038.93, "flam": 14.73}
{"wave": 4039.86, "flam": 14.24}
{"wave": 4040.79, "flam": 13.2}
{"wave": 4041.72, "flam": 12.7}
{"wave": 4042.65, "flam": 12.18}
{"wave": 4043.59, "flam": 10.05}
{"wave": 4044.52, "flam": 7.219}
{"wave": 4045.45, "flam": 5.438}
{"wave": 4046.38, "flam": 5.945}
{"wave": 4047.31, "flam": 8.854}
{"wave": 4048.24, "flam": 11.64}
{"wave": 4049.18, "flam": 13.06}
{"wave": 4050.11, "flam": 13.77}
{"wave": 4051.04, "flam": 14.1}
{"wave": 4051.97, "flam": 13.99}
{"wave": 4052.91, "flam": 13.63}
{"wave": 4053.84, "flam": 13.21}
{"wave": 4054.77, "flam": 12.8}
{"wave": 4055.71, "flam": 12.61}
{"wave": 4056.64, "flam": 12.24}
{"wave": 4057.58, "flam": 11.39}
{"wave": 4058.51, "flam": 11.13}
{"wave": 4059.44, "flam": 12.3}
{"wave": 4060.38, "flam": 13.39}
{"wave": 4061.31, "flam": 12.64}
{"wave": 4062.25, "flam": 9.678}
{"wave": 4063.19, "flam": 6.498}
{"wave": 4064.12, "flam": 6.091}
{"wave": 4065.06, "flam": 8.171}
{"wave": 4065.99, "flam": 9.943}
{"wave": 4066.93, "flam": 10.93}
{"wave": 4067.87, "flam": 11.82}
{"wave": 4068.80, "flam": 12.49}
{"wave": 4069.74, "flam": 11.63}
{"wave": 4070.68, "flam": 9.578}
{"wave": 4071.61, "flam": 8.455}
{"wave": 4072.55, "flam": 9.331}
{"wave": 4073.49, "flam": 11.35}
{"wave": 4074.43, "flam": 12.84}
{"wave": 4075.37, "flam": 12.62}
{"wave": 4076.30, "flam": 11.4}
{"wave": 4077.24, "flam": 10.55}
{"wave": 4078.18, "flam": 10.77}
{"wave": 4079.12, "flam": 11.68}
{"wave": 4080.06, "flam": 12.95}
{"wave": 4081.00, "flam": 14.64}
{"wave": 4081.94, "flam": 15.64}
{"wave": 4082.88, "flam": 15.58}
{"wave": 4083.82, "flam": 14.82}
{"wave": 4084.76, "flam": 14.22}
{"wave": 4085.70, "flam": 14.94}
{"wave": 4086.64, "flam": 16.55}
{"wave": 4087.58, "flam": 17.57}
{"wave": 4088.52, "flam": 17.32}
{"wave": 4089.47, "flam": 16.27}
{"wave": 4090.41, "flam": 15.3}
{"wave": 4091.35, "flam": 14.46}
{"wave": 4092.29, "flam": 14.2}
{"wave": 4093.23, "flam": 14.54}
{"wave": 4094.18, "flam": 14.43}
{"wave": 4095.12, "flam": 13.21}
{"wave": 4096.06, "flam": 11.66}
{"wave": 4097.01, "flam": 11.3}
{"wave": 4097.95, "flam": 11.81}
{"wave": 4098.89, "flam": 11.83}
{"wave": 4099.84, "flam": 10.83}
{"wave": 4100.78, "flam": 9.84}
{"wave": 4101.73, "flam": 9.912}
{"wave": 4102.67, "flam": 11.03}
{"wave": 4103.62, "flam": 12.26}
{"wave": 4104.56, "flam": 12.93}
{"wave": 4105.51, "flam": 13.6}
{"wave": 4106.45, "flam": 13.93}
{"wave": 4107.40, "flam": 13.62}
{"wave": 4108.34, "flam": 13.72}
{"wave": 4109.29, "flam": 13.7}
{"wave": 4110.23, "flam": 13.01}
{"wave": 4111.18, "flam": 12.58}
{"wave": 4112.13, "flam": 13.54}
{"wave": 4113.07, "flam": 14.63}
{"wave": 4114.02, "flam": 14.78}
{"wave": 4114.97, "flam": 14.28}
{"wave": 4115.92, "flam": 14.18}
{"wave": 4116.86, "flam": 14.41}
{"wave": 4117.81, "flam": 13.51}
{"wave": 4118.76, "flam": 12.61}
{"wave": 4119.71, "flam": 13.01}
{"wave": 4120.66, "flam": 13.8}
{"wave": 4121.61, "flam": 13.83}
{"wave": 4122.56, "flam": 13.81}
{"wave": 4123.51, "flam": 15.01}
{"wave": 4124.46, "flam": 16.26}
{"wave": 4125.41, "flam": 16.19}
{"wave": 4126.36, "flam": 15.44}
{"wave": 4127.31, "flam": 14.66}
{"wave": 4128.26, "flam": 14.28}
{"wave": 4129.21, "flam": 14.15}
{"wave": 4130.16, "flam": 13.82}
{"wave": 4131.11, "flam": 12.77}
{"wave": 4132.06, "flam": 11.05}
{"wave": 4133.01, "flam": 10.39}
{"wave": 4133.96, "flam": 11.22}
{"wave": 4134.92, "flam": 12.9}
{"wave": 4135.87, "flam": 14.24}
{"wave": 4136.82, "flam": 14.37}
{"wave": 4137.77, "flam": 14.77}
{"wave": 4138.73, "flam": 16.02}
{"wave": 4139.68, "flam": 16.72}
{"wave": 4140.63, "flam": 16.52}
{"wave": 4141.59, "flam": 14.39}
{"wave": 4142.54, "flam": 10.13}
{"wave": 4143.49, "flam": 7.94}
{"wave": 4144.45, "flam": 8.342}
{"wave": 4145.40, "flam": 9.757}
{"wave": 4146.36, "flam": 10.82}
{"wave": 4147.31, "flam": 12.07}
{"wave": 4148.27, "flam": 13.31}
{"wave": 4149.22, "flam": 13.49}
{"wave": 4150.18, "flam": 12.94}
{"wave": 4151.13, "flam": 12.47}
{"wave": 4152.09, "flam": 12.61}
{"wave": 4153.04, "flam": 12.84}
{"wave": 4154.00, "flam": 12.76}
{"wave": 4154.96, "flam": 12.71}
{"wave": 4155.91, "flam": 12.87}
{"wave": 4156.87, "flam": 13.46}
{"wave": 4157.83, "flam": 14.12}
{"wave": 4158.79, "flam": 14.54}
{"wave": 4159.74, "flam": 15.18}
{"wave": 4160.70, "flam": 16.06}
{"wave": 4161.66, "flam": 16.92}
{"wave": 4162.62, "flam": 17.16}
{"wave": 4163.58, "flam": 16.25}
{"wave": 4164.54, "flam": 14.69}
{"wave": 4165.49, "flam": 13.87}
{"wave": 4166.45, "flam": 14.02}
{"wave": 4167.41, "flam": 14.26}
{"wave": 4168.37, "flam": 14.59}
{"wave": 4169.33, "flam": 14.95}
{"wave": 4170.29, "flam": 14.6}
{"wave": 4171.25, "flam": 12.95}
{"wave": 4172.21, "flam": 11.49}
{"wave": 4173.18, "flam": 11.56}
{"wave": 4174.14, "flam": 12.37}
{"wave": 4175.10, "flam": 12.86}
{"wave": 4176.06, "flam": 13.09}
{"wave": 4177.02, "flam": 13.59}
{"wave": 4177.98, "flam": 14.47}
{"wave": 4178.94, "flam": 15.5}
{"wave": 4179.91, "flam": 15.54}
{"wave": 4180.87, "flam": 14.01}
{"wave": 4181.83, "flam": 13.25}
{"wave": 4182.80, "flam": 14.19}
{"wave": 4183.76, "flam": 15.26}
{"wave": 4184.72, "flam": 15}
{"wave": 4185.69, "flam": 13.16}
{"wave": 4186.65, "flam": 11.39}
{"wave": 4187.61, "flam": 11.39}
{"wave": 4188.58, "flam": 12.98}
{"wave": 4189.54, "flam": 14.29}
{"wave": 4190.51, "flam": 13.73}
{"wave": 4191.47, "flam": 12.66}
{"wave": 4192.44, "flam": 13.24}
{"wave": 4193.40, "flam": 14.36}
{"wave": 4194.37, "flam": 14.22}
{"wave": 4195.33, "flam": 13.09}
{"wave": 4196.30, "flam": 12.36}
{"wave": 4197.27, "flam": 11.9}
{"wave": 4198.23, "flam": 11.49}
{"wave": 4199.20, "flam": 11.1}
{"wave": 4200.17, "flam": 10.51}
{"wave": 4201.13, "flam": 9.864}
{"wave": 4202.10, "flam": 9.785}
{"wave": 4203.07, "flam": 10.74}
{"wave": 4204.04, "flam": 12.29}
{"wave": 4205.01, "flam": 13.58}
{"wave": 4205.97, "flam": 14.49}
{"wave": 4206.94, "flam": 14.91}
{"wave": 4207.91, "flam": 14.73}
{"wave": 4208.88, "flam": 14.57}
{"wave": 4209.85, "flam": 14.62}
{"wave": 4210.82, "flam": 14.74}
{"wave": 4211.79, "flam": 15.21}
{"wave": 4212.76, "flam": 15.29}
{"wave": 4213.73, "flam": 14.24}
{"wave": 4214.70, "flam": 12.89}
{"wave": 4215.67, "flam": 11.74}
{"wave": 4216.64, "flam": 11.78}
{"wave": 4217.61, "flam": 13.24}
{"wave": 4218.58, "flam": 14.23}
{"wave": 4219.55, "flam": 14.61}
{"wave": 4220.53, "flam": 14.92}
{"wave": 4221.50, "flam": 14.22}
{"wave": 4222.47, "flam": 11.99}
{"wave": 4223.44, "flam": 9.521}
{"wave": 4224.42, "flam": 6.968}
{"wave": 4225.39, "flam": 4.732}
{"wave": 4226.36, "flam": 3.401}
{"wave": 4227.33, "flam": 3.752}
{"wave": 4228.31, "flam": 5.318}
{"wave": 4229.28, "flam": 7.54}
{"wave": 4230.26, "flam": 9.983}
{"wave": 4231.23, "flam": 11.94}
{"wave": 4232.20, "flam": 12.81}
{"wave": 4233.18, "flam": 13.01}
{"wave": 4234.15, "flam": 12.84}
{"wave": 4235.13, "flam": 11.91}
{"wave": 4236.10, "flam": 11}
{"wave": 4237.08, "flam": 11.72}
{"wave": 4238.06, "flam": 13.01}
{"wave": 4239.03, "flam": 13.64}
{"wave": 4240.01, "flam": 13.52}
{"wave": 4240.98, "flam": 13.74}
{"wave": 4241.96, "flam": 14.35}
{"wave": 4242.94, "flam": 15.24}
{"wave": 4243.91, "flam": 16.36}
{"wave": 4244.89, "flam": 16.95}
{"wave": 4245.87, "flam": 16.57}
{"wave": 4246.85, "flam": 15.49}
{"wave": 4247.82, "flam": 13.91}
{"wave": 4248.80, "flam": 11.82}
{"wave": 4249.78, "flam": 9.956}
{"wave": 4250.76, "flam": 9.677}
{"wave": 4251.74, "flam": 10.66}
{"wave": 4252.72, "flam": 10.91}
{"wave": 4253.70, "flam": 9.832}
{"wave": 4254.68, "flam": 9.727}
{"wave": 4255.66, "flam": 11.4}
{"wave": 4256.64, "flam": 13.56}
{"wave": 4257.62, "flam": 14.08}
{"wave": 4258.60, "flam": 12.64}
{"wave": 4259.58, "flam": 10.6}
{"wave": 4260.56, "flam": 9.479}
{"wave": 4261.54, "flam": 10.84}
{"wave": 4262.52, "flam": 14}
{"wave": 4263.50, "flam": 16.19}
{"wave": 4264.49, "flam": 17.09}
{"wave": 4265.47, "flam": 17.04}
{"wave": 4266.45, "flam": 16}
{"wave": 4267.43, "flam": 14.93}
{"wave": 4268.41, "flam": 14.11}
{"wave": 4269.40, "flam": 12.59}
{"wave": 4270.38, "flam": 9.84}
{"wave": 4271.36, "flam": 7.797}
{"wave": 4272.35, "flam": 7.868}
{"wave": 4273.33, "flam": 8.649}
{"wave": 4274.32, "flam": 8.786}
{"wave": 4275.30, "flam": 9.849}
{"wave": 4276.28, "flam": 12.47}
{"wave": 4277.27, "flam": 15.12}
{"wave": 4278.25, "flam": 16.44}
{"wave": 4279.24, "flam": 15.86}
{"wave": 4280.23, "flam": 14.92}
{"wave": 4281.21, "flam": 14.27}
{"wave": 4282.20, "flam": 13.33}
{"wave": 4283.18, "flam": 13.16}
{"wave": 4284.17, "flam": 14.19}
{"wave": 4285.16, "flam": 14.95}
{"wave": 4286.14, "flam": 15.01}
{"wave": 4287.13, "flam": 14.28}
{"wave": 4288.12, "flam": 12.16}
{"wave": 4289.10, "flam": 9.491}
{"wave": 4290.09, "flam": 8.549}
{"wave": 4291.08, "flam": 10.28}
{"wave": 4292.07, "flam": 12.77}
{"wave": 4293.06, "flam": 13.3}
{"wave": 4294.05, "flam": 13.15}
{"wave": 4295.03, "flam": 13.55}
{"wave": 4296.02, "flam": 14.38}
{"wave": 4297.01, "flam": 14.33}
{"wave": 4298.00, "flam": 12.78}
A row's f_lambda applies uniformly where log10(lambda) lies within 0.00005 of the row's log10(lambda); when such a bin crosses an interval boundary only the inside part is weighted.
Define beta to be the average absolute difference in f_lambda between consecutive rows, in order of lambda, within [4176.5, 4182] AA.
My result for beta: 0.85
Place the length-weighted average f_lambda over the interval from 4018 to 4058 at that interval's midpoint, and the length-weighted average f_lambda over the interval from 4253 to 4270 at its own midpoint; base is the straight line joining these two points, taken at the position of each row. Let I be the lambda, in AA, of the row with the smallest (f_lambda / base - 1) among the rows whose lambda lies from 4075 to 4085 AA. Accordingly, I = 4077.24 AA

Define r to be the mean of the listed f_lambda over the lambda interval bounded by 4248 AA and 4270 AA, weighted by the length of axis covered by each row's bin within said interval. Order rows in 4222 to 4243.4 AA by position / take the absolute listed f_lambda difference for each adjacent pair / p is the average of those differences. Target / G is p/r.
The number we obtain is 0.093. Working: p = 1.18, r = 12.6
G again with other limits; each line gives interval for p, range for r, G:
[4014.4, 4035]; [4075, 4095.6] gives 0.042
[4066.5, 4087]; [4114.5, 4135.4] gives 0.073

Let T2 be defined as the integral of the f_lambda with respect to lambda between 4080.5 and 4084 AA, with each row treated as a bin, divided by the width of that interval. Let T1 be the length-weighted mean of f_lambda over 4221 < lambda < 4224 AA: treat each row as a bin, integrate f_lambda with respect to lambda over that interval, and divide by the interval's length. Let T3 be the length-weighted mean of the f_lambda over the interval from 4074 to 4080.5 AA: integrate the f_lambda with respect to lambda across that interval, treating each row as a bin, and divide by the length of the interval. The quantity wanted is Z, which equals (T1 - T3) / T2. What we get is 0.00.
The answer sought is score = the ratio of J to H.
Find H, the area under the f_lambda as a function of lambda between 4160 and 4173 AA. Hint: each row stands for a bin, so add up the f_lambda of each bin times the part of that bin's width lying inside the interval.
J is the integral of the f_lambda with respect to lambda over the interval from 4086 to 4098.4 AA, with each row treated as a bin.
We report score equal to 0.94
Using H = 191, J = 180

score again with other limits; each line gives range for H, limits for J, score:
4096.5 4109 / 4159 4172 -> 1.29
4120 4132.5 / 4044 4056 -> 0.76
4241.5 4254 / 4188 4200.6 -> 0.97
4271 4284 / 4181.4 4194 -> 1.06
